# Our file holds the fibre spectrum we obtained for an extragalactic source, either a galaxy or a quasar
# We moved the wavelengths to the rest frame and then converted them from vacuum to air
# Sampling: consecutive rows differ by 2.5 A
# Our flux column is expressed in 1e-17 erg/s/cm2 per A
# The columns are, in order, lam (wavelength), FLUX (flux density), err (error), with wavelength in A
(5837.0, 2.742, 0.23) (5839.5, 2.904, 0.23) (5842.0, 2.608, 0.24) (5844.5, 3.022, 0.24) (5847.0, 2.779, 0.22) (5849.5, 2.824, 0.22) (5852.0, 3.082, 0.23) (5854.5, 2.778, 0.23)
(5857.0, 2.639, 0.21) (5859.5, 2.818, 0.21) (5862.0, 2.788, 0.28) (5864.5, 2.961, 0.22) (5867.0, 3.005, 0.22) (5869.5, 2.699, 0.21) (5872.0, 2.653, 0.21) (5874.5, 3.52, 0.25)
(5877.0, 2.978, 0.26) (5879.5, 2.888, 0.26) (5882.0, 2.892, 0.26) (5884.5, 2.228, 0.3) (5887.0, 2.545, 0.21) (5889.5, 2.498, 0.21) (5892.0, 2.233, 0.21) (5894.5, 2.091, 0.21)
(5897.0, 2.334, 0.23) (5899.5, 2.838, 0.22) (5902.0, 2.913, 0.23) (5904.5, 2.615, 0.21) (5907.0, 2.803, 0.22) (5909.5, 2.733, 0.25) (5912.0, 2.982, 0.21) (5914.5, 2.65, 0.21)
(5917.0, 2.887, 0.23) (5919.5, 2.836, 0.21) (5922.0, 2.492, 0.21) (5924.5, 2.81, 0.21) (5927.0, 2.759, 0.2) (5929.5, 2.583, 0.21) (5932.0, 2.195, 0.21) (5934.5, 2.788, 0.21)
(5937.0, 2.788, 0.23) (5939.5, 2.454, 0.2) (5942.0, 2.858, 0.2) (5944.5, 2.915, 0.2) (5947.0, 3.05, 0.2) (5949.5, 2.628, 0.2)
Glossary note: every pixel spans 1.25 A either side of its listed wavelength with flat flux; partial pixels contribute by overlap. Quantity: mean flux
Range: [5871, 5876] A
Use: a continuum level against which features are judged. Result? 3.1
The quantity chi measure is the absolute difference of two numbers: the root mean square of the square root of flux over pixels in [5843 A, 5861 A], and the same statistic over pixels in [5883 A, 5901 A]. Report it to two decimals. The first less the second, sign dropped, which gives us 0.14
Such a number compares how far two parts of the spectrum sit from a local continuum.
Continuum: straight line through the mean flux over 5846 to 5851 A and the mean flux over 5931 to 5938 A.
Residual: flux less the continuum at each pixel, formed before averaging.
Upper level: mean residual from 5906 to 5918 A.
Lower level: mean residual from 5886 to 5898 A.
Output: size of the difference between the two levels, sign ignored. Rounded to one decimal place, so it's 0.5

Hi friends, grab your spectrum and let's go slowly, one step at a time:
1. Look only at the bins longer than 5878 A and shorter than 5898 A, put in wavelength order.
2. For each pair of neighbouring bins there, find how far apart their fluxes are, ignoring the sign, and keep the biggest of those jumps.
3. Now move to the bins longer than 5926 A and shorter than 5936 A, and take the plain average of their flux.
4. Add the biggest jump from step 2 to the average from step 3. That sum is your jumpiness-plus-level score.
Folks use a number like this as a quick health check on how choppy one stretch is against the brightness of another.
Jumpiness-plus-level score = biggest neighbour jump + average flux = 3.2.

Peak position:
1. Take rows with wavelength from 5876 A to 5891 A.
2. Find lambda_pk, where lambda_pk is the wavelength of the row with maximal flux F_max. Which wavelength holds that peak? 5877.0 A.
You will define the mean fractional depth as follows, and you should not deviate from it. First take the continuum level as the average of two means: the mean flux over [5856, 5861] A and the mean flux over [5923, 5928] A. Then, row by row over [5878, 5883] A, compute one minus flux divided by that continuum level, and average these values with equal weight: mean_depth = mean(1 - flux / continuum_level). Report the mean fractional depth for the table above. -0.05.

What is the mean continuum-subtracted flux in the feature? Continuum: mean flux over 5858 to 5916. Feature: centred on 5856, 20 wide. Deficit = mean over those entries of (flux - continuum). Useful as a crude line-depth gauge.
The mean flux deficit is 0.11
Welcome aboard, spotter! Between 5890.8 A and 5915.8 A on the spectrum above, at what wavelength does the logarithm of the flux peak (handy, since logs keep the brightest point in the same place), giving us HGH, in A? 5912.0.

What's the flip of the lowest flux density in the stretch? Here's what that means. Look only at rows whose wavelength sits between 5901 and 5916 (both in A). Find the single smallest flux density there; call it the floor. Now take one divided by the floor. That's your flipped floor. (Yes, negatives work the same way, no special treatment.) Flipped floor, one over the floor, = 0.382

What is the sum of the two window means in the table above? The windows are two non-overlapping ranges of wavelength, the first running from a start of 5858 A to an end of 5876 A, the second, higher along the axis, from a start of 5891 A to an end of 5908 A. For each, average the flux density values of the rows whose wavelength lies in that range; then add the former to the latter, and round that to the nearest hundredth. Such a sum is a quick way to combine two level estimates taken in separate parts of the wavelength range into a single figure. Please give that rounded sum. 5.47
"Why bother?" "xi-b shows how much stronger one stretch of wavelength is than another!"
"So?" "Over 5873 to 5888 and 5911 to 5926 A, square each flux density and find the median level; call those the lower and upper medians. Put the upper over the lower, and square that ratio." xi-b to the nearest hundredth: 0.91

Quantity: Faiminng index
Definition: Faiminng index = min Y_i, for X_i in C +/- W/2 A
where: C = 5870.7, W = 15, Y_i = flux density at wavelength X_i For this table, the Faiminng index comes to 2.653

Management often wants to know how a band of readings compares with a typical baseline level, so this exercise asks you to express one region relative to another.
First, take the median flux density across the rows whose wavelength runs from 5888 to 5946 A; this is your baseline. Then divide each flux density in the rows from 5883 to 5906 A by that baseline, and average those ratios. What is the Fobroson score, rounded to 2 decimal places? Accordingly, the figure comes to 0.90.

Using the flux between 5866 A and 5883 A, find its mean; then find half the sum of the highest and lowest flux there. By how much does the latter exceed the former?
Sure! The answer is 0.14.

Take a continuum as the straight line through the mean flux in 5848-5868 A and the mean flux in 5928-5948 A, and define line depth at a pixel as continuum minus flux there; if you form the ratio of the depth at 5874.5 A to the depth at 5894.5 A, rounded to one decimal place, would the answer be -1.0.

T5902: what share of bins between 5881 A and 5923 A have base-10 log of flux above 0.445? 0.41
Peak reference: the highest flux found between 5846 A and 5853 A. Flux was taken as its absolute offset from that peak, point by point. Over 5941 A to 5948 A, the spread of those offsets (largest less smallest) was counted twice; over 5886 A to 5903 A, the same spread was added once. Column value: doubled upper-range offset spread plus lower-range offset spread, 1.2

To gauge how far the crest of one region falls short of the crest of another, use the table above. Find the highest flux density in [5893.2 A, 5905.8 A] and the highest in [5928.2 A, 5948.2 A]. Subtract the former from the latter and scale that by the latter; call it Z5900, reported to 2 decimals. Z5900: 0.04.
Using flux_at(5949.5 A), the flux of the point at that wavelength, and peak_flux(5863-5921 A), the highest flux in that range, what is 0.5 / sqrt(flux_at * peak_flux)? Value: 0.164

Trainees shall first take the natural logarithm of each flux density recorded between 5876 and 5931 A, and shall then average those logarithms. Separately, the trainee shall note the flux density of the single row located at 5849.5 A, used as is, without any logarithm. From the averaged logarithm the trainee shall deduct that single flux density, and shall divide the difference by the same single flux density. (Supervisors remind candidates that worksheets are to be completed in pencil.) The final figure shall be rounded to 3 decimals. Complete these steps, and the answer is -0.655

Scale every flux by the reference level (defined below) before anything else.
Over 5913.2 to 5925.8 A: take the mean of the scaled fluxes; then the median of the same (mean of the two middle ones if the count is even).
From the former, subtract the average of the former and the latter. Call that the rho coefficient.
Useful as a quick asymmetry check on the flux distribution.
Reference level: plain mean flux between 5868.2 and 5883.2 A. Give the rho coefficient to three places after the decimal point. -0.013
